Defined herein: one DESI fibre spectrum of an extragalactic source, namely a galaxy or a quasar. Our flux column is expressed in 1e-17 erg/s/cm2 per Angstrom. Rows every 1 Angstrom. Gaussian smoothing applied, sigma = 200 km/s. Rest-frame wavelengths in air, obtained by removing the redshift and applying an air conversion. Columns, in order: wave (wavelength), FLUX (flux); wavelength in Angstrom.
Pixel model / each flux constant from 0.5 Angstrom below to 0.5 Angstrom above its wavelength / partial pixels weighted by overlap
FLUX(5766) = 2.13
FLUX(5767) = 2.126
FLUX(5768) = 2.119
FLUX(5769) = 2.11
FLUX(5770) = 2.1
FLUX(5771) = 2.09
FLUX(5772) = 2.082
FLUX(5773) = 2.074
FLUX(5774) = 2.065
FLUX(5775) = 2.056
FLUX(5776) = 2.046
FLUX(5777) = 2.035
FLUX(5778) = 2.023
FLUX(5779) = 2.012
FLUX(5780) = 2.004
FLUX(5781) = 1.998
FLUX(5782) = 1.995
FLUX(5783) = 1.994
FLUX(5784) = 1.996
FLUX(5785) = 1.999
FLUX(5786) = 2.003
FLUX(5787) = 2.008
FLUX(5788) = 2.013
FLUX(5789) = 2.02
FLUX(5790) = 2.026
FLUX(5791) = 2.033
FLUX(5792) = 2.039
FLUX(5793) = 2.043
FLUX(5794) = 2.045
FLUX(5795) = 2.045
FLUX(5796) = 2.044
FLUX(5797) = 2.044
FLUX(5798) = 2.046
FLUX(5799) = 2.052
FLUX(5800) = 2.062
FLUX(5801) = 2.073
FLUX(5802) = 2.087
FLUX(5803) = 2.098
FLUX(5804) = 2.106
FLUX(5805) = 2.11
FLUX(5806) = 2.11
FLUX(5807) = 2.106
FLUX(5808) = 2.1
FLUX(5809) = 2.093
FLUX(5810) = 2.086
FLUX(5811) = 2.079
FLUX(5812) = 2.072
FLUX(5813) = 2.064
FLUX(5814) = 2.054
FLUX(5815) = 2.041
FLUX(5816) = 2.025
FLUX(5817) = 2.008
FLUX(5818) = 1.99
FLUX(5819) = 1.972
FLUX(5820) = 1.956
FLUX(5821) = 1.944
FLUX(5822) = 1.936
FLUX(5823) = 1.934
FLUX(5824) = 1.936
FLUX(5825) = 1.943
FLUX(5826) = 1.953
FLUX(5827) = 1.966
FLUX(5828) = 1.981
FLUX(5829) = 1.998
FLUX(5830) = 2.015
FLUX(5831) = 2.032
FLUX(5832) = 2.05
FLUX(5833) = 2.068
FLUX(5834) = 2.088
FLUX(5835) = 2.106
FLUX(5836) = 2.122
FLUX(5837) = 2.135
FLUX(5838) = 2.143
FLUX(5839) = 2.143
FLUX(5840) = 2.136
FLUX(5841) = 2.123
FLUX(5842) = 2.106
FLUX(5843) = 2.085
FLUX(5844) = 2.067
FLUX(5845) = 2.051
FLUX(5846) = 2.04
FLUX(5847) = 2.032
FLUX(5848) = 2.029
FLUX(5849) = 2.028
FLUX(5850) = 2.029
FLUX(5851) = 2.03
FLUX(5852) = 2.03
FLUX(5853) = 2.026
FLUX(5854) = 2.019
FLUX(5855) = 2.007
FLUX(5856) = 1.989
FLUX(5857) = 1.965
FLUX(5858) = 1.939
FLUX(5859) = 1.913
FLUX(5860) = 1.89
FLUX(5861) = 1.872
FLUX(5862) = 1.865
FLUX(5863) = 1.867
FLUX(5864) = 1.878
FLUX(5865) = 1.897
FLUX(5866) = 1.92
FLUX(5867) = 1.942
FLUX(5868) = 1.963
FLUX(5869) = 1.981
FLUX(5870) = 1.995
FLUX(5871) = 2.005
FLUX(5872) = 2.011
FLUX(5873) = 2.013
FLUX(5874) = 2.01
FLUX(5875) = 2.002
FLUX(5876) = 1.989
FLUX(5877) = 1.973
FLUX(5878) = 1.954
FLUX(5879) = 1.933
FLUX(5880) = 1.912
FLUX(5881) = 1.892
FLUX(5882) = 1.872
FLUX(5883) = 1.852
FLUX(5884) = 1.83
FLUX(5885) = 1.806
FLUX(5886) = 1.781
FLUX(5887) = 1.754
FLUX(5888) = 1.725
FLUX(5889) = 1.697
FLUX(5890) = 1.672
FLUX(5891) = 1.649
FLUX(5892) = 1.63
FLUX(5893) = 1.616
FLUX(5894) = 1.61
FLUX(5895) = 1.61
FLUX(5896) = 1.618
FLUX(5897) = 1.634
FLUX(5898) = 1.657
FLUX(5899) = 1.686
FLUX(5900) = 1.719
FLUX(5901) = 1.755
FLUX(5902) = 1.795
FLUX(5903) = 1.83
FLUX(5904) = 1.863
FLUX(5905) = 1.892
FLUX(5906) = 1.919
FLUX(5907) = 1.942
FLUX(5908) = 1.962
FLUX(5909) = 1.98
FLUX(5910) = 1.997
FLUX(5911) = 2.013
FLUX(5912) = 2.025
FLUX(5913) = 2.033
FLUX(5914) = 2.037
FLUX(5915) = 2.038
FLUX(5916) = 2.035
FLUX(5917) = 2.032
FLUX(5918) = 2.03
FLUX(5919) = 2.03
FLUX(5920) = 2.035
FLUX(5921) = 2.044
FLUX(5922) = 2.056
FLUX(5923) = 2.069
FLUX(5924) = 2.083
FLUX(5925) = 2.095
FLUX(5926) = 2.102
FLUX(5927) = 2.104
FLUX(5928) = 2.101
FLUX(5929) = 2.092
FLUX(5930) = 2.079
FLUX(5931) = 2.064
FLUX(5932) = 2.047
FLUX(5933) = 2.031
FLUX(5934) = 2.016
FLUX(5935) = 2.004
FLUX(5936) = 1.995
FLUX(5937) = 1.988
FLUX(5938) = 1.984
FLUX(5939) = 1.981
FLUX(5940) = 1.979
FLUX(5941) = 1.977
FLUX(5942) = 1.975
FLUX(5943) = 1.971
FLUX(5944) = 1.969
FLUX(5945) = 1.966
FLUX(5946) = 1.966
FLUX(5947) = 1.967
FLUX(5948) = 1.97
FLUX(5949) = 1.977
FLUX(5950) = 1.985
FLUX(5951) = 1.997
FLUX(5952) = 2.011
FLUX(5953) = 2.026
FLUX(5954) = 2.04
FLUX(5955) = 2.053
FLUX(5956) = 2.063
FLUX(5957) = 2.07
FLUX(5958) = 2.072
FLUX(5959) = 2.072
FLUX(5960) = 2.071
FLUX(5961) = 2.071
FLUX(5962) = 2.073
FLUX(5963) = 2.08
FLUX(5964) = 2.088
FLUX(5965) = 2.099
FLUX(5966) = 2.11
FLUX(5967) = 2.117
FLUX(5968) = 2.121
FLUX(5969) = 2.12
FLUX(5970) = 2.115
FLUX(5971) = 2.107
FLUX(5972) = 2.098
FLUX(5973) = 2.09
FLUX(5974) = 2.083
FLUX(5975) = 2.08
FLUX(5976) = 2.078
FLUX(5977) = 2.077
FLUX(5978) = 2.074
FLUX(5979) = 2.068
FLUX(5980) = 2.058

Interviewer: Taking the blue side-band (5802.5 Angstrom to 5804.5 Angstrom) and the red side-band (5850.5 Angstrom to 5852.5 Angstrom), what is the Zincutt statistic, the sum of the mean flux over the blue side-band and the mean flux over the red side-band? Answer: 4.13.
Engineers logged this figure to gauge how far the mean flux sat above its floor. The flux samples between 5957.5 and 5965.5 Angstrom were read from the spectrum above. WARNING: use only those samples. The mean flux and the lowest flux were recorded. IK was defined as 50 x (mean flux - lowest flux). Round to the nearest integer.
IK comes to 0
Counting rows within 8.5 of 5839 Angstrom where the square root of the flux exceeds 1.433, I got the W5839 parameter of 12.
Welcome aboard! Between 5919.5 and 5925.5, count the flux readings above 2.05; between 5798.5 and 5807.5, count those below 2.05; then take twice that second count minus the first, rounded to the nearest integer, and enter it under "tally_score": -4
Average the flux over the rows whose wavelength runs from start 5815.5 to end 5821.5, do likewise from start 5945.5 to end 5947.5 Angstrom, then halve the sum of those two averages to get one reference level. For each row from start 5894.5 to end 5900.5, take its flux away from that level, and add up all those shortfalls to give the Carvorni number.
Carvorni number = 1.9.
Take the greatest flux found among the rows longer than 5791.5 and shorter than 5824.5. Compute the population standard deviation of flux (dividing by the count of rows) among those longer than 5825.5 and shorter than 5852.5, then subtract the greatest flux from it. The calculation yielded -2.06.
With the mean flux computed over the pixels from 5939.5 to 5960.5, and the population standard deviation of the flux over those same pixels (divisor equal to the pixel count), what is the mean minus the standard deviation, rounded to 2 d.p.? 1.97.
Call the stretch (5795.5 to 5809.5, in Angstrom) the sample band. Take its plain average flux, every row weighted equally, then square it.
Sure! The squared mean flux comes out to 4.3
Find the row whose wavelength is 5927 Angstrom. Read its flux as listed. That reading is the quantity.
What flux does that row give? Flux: 2.104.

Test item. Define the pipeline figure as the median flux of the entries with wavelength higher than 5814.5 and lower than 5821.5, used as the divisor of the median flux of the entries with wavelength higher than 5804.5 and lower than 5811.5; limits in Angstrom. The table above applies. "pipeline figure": 1.06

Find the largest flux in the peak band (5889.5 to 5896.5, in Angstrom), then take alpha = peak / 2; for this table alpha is 0.84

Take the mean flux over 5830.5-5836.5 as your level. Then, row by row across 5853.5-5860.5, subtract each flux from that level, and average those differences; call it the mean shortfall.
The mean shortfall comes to 0.12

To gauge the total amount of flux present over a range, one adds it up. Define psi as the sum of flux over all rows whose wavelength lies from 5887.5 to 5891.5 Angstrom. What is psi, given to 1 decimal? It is 6.7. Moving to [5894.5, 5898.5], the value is 6.5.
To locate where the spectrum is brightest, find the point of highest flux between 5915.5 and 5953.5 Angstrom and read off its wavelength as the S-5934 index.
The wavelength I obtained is 5927 Angstrom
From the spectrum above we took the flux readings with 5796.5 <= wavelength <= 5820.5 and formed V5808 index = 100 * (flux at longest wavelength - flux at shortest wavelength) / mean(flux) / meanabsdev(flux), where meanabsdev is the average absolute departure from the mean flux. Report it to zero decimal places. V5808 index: -125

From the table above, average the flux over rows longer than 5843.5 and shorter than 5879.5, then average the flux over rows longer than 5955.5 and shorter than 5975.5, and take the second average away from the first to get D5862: -0.11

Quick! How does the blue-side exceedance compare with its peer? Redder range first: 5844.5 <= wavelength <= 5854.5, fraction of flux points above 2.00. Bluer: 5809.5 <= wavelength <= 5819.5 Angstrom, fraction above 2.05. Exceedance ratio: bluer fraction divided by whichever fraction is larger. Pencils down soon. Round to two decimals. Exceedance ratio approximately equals 0.50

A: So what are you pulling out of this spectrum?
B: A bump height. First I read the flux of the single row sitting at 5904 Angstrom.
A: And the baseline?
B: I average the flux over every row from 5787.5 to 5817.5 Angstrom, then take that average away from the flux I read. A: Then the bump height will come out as -0.20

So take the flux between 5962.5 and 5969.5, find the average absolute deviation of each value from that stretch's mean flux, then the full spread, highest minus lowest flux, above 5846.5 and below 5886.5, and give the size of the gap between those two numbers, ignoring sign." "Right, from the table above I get 0.24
